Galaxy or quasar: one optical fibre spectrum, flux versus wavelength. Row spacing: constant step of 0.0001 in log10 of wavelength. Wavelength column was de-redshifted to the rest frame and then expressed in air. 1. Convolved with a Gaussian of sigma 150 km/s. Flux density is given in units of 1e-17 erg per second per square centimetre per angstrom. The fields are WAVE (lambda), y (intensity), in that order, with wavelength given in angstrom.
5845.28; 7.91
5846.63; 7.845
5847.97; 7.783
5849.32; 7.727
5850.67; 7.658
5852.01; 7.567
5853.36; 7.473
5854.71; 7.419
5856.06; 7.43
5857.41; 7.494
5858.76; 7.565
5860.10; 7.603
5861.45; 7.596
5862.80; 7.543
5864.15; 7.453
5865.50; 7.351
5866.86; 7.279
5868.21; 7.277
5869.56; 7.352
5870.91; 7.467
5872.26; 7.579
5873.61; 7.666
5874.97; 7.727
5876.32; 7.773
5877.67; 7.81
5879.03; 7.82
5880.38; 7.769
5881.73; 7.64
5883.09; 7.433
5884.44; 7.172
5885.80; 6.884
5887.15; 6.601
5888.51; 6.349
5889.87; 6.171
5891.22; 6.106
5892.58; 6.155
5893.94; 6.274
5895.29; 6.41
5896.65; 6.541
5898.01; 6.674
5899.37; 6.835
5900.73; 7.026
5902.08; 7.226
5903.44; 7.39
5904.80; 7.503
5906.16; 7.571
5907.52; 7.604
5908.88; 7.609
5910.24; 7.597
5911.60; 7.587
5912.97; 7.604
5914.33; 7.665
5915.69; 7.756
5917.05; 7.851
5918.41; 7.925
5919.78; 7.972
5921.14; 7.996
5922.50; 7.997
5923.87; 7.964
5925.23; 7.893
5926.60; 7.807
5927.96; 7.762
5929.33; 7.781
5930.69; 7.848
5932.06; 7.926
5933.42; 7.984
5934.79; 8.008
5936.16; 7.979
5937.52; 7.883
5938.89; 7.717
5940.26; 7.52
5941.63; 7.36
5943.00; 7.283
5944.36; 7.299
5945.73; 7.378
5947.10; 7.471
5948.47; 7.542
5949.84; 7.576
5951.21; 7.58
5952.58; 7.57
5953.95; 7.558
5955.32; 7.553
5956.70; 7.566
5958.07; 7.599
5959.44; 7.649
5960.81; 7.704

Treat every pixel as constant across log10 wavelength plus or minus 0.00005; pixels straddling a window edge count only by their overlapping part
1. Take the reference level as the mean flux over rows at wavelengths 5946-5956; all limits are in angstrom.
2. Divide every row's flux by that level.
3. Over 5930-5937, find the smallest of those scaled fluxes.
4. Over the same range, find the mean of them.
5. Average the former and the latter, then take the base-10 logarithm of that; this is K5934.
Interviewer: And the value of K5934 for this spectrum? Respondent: 0.020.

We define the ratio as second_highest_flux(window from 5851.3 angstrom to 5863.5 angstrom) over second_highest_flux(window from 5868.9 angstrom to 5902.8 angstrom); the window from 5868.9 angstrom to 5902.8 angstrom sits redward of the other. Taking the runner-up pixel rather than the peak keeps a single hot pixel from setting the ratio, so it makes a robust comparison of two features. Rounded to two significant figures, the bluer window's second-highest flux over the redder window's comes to 0.97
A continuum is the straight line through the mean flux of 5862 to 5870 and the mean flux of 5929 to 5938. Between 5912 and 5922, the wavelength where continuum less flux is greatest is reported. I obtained 5912.97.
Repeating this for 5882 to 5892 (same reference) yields 5891.22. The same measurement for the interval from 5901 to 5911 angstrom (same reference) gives 5902.08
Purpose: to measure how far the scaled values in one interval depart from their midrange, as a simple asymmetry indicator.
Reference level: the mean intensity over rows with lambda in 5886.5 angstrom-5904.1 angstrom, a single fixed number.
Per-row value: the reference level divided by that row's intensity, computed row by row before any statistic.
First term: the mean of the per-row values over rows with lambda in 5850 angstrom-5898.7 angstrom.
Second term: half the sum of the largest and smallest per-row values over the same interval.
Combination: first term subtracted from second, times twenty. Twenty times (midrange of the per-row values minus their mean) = 0.9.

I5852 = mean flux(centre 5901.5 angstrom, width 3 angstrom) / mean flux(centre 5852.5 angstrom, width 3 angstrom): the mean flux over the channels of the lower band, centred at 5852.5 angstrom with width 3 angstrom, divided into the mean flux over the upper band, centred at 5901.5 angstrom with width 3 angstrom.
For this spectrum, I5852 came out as 0.95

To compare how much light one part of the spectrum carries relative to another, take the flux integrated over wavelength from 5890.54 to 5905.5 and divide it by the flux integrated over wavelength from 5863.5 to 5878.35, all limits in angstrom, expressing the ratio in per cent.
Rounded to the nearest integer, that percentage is 90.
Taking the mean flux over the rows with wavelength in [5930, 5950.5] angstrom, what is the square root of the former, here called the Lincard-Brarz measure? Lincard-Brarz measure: 2.77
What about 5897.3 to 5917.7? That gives 2.73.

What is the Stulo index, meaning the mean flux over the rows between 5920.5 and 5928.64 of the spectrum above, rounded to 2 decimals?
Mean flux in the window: 7.90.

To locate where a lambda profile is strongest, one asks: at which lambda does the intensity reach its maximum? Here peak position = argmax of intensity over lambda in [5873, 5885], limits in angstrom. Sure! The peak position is 5879.03 angstrom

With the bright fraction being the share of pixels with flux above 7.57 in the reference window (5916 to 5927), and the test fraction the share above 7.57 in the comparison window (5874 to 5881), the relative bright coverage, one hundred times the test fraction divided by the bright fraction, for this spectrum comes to 100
